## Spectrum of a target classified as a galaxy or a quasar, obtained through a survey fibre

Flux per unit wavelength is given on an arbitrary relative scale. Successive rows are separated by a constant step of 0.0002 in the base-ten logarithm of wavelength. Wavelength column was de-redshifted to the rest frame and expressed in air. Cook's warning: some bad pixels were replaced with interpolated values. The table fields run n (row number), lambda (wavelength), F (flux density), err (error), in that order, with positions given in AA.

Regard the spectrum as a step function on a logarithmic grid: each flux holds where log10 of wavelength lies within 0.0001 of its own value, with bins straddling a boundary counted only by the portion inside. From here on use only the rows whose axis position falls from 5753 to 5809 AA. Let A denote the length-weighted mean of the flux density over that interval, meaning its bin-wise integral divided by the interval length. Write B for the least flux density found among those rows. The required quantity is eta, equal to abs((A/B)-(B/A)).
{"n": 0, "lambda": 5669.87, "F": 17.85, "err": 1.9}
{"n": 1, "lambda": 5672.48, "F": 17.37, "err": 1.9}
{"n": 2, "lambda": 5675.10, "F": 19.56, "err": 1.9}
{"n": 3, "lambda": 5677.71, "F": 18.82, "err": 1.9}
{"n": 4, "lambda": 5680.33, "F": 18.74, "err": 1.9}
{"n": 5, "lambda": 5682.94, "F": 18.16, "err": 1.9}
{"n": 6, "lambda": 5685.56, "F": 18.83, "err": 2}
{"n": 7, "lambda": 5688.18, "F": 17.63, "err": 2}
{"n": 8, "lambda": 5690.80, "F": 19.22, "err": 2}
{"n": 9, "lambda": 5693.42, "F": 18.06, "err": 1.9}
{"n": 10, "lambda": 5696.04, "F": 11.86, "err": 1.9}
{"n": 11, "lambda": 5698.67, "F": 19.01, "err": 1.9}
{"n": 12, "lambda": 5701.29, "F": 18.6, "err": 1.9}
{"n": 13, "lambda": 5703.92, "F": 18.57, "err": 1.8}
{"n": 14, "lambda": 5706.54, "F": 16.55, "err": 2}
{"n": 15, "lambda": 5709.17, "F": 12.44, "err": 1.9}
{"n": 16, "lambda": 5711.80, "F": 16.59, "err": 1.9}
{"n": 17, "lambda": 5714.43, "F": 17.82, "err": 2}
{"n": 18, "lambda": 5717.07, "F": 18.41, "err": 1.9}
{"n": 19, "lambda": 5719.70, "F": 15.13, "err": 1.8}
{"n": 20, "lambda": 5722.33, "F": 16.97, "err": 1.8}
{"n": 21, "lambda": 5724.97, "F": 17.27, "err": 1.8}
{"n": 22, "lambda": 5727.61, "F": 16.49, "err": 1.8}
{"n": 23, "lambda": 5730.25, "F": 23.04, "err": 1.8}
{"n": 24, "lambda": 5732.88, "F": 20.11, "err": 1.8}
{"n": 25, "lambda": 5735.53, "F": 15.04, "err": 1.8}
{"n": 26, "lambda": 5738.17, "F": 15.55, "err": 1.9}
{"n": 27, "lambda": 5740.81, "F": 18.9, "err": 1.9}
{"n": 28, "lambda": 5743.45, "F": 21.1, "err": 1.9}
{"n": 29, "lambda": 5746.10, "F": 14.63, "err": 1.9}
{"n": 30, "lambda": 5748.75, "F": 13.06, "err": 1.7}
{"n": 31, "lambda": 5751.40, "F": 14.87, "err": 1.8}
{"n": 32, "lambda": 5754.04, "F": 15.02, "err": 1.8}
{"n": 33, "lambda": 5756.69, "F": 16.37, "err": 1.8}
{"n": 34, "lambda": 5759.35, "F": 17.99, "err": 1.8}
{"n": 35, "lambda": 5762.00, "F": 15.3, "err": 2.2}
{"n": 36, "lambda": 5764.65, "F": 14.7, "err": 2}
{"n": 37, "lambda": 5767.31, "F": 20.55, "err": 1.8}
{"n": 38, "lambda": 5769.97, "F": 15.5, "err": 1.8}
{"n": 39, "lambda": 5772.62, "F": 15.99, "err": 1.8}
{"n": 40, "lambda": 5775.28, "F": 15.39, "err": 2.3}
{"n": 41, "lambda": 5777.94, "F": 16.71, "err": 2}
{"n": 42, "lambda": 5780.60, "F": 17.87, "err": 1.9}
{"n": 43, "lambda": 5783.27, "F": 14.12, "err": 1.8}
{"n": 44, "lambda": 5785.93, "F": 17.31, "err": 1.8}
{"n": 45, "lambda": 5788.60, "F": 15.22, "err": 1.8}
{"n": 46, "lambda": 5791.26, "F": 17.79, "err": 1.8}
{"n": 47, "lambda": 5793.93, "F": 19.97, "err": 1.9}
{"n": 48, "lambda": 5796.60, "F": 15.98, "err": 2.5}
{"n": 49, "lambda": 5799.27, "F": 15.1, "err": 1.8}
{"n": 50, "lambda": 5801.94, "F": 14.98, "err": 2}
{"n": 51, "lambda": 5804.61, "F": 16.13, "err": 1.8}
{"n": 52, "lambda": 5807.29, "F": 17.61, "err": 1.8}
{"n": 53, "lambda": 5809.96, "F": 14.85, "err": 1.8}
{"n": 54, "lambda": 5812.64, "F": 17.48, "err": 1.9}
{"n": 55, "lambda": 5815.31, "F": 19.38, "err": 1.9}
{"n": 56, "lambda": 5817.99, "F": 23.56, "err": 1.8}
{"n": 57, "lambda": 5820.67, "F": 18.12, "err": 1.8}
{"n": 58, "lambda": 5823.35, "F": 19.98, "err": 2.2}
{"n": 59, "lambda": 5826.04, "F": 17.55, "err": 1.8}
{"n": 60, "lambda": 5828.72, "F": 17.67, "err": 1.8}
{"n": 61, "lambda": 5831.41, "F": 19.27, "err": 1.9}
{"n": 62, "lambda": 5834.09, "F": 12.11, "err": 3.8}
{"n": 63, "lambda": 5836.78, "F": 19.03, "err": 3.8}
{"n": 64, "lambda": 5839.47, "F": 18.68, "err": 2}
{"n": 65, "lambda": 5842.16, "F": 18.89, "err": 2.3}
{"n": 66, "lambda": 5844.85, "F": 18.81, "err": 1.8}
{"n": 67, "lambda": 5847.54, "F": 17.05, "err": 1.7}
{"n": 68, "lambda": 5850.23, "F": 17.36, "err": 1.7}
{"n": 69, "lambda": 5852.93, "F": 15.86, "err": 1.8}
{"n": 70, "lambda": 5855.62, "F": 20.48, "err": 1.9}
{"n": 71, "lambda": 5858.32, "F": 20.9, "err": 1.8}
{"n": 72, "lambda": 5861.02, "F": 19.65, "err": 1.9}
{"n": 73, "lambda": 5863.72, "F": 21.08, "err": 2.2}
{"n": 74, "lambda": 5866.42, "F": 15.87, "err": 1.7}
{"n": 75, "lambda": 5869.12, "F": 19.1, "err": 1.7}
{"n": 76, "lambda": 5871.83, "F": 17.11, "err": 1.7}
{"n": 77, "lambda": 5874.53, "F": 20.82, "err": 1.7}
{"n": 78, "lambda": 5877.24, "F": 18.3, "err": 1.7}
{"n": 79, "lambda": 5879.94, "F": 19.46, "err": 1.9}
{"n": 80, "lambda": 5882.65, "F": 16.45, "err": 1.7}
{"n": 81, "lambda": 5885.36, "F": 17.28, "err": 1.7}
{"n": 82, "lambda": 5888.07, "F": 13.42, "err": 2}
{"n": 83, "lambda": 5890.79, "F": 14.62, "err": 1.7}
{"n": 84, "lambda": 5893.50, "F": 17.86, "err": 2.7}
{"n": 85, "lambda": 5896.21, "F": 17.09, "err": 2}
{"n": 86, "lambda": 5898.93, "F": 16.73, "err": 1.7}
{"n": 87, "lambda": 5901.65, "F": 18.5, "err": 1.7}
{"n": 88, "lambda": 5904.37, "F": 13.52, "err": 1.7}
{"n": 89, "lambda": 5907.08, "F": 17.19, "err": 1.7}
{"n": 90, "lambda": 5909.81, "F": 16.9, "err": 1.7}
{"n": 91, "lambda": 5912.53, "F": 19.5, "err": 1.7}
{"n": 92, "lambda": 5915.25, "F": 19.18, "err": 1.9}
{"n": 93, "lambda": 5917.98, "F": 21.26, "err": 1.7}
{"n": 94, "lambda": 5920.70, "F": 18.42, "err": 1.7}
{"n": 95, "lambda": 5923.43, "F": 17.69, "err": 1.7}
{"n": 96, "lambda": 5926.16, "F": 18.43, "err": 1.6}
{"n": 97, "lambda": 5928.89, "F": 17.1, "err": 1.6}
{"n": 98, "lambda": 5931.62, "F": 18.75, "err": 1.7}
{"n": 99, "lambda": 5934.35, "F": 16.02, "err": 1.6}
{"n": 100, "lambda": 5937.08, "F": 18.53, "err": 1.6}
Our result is 0.31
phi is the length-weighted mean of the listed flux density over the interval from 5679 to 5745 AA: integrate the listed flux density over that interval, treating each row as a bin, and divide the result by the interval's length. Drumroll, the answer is 17.6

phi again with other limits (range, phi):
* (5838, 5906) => 17.8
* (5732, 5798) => 16.6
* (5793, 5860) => 17.9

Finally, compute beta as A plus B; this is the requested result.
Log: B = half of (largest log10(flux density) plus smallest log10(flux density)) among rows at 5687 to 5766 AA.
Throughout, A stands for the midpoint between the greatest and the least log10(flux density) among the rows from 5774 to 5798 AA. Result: 2.44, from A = 1.23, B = 1.22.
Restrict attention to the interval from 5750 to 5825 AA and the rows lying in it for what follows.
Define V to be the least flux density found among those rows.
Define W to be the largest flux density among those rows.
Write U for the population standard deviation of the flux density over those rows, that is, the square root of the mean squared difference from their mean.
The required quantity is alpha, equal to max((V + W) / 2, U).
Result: 19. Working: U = 2.17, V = 14.12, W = 23.56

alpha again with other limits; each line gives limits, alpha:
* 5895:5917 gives 17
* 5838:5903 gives 17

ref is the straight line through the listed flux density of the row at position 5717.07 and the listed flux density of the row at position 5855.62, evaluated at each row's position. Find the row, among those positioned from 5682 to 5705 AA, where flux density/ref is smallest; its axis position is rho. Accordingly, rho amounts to 5696.04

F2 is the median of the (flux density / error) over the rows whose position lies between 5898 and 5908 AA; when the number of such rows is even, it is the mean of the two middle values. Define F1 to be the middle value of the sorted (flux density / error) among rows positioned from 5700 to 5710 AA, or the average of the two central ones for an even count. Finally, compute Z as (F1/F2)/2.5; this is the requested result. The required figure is 0.36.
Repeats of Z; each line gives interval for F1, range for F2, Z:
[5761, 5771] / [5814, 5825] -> 0.32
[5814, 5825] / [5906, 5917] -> 0.40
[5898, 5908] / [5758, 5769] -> 0.46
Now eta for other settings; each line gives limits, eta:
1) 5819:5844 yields 0.81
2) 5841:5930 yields 0.59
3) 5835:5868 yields 0.32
